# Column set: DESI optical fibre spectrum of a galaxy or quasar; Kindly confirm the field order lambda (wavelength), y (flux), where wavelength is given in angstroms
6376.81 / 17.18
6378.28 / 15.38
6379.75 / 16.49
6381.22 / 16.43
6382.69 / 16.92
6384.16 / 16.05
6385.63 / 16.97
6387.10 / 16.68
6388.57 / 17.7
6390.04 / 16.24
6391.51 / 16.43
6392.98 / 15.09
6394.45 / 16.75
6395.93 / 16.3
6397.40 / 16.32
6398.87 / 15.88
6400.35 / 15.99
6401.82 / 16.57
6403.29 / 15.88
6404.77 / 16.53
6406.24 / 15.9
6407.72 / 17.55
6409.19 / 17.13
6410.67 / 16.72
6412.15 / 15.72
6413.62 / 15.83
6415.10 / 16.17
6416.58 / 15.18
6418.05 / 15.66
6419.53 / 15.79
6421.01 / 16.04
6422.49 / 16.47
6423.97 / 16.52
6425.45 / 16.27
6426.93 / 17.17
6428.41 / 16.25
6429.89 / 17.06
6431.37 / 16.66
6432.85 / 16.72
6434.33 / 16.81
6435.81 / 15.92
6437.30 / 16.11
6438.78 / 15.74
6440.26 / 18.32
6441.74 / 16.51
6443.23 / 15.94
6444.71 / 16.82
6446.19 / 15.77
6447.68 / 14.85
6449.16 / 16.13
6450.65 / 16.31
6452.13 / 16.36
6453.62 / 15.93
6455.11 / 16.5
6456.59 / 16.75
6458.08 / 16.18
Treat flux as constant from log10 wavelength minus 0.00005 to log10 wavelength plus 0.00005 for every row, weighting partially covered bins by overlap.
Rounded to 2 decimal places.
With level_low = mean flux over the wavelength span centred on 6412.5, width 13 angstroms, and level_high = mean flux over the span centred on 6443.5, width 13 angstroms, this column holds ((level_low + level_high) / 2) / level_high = 1.00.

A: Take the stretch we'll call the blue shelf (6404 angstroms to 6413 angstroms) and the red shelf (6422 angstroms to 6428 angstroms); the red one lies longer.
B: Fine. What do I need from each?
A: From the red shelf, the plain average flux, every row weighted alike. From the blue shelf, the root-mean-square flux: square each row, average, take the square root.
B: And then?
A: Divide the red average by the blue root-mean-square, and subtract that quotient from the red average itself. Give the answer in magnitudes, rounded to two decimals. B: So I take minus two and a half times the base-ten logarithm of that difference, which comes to -2.98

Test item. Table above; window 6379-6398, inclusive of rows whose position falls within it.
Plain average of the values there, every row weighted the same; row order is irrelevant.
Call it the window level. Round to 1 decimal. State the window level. 16.5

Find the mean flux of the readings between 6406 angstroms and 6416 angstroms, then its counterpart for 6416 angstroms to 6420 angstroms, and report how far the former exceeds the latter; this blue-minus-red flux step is 0.9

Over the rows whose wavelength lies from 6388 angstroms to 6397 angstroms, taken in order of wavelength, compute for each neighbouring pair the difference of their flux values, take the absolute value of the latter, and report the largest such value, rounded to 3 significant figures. 1.66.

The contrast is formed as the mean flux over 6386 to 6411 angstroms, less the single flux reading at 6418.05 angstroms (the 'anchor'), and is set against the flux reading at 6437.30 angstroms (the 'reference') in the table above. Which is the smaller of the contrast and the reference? 0.8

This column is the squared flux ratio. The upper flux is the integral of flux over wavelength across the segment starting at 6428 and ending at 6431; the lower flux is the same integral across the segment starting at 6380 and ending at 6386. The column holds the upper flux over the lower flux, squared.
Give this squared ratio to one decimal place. 0.3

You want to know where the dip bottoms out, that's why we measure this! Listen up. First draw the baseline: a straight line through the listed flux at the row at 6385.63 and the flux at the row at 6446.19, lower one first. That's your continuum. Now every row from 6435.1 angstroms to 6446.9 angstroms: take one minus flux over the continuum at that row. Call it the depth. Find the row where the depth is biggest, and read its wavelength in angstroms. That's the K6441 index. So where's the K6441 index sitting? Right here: 6438.78 angstroms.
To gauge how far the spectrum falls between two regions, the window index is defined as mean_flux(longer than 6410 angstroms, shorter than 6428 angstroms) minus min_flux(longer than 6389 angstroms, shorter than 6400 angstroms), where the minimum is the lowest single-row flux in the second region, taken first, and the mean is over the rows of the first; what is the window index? 1.04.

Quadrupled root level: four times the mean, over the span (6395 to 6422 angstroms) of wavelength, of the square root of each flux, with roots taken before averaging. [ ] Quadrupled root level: 16.1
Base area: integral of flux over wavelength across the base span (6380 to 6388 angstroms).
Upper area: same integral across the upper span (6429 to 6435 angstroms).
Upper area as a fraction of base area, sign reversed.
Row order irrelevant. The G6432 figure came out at -0.8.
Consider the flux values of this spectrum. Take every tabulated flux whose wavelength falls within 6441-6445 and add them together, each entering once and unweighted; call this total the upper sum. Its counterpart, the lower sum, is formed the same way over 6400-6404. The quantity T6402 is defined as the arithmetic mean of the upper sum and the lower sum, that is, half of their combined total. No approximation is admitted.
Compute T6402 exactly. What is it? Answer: 48.9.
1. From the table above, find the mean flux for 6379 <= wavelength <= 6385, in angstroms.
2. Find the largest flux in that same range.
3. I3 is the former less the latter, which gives -0.45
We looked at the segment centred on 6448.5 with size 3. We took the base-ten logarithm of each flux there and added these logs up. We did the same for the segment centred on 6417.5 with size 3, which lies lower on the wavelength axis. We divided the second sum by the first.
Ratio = 0.999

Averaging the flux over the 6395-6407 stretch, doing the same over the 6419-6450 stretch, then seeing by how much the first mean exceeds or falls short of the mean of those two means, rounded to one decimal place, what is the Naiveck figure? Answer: -0.1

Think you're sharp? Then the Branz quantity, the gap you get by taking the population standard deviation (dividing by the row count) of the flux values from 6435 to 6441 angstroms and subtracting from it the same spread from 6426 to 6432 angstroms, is 0.68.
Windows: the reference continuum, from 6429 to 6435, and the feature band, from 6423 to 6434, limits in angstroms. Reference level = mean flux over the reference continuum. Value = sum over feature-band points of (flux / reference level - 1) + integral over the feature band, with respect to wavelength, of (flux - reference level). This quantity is -1.6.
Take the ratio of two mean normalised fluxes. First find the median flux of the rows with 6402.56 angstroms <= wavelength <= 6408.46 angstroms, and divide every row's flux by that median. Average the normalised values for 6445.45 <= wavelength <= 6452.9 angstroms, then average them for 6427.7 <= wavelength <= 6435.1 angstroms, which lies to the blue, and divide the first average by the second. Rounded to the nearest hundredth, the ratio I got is 0.95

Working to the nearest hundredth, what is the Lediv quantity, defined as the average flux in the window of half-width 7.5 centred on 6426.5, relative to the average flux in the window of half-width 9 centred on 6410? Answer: 1.02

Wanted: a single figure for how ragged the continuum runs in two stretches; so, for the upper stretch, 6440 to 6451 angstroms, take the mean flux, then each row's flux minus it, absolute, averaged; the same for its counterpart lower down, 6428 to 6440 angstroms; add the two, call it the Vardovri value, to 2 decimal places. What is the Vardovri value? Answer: 1.07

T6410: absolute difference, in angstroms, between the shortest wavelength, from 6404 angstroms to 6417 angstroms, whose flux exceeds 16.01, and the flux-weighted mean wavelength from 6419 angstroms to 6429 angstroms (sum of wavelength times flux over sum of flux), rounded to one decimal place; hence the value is 19.2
